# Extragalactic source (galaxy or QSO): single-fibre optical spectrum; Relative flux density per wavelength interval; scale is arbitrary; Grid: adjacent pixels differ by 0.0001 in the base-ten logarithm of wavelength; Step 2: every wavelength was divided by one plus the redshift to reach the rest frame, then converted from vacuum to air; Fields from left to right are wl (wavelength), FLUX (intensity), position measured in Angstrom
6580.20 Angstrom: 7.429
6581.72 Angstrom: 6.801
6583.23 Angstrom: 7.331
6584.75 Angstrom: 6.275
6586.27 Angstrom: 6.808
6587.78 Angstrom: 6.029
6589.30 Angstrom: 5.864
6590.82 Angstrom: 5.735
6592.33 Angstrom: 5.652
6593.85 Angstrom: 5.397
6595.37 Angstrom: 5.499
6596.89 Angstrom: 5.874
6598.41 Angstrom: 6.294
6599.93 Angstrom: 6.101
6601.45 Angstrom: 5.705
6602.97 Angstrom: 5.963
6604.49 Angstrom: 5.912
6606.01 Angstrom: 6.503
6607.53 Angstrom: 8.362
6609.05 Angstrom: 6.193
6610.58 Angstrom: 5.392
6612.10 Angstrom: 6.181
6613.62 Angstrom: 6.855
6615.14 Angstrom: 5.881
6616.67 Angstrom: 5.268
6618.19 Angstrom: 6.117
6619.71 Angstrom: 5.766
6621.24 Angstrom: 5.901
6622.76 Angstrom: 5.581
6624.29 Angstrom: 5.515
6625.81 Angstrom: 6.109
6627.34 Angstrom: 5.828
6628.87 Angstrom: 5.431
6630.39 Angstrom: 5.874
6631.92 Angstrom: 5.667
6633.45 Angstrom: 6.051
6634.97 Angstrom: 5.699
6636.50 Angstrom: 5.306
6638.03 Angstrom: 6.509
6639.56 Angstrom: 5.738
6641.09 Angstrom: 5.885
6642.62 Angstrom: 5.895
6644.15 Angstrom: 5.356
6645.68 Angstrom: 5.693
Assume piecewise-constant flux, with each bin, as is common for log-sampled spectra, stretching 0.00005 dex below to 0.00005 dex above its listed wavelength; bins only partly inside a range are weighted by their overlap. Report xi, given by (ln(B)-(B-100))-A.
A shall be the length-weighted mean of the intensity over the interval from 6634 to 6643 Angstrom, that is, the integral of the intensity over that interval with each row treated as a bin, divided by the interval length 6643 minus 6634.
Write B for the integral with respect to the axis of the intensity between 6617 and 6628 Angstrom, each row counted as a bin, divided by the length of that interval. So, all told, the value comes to 90.1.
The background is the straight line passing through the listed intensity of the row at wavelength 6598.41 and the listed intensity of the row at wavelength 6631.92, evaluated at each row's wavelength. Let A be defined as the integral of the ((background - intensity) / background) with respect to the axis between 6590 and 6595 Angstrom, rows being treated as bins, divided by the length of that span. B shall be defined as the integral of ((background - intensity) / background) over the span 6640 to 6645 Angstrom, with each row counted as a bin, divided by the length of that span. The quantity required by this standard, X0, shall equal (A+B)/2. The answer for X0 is 0.041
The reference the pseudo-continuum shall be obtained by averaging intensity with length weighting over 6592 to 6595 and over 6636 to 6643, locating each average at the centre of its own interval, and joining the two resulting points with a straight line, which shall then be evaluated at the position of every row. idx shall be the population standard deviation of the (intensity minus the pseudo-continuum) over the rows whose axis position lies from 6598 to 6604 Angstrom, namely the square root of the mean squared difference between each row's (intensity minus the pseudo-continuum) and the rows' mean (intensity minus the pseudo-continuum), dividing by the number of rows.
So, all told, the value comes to 0.225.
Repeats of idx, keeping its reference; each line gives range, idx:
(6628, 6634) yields 0.220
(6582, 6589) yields 0.513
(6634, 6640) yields 0.431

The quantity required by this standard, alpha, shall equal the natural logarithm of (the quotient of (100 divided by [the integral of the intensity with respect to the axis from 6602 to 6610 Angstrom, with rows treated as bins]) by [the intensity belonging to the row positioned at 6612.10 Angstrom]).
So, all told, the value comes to -1.17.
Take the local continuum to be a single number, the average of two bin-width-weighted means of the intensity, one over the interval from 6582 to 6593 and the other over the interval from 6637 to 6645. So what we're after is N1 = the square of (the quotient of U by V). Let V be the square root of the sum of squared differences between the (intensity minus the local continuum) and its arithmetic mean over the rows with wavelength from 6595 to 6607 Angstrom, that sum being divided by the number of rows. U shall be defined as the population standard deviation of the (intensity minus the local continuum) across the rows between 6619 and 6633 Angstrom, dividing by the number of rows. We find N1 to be 0.46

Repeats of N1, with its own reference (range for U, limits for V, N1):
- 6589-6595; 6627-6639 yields 0.24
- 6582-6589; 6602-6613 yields 0.33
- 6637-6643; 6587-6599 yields 1.20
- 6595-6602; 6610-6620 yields 0.32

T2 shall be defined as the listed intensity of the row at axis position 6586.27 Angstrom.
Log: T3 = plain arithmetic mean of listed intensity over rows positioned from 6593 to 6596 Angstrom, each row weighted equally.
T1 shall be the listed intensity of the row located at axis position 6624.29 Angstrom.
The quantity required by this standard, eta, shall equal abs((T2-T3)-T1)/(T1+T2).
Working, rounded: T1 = 5.515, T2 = 6.808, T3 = 5.4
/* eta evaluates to 0.34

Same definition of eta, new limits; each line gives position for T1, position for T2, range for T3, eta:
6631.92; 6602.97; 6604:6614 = 0.53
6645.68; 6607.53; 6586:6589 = 0.27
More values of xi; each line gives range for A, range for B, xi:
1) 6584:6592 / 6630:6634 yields 89.8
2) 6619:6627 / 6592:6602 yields 90.2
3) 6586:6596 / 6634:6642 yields 90.1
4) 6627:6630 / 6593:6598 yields 90.5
